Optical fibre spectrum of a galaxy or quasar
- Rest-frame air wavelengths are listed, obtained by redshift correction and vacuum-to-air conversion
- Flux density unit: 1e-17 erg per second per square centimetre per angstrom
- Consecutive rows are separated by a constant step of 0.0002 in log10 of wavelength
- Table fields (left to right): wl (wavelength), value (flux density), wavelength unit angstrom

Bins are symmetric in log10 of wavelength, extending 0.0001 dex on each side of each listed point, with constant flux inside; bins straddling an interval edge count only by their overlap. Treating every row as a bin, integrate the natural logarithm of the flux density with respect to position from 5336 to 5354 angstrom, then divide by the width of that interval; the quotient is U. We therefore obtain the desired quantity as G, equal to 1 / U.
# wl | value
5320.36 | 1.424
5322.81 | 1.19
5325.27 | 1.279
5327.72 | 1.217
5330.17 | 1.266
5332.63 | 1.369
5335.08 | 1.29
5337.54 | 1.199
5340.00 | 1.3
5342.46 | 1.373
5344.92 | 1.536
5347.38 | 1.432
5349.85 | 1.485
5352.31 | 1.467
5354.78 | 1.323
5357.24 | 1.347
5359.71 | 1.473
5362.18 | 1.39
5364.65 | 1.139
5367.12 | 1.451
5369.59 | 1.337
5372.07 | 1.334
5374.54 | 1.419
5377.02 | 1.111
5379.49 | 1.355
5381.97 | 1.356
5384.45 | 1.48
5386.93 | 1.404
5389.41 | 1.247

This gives 3.0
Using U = 0.33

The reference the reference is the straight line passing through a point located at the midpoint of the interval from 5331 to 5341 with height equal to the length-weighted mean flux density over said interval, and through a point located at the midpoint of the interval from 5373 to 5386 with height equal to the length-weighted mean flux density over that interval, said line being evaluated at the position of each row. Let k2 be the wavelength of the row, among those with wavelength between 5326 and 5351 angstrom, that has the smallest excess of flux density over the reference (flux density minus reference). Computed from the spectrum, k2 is 5337.54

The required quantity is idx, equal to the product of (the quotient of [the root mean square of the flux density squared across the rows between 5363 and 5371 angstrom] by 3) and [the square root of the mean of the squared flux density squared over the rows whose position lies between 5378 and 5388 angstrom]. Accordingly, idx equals 1.15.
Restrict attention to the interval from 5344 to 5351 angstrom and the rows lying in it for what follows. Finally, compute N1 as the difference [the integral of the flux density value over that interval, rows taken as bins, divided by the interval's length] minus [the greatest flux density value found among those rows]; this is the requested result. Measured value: -0.06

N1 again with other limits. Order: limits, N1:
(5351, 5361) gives -0.07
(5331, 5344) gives -0.06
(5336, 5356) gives -0.15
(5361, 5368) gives -0.13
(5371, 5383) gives -0.10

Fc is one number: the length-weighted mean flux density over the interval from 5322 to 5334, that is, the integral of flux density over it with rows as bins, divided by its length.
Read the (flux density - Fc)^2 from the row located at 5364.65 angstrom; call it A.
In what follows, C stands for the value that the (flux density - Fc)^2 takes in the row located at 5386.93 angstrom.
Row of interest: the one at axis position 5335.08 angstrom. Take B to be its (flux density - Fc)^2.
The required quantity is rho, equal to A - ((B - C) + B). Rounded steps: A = 0.016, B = 0.001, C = 0.019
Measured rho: 0.03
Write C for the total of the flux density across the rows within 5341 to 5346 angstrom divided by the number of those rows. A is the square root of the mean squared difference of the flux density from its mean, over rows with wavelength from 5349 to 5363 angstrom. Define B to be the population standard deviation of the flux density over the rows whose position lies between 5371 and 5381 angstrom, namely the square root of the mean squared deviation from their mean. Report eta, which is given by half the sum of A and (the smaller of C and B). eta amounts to 0.090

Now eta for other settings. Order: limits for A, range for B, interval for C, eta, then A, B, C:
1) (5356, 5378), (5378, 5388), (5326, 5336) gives 0.086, 0.121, 0.05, 1.29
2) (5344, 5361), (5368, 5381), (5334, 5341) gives 0.088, 0.071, 0.10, 1.26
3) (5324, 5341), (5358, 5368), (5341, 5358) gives 0.092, 0.052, 0.13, 1.42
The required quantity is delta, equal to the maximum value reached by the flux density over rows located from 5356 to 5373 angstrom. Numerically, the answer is 1.473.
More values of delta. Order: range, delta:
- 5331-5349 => 1.536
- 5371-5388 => 1.48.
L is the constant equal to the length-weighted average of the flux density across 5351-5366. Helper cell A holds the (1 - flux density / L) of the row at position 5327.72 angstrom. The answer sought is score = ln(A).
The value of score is -2.3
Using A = 0.10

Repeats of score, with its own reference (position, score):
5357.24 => -4.8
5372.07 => -4.0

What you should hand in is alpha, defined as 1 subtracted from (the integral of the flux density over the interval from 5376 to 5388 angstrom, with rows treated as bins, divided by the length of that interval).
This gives 0.345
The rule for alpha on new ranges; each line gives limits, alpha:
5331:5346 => 0.340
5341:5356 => 0.434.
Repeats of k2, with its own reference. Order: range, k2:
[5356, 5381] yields 5377.02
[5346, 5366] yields 5364.65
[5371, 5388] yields 5377.02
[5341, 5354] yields 5342.46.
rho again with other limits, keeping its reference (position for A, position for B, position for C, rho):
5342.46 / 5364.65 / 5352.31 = 0.02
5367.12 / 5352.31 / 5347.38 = -0.02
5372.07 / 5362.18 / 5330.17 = -0.03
